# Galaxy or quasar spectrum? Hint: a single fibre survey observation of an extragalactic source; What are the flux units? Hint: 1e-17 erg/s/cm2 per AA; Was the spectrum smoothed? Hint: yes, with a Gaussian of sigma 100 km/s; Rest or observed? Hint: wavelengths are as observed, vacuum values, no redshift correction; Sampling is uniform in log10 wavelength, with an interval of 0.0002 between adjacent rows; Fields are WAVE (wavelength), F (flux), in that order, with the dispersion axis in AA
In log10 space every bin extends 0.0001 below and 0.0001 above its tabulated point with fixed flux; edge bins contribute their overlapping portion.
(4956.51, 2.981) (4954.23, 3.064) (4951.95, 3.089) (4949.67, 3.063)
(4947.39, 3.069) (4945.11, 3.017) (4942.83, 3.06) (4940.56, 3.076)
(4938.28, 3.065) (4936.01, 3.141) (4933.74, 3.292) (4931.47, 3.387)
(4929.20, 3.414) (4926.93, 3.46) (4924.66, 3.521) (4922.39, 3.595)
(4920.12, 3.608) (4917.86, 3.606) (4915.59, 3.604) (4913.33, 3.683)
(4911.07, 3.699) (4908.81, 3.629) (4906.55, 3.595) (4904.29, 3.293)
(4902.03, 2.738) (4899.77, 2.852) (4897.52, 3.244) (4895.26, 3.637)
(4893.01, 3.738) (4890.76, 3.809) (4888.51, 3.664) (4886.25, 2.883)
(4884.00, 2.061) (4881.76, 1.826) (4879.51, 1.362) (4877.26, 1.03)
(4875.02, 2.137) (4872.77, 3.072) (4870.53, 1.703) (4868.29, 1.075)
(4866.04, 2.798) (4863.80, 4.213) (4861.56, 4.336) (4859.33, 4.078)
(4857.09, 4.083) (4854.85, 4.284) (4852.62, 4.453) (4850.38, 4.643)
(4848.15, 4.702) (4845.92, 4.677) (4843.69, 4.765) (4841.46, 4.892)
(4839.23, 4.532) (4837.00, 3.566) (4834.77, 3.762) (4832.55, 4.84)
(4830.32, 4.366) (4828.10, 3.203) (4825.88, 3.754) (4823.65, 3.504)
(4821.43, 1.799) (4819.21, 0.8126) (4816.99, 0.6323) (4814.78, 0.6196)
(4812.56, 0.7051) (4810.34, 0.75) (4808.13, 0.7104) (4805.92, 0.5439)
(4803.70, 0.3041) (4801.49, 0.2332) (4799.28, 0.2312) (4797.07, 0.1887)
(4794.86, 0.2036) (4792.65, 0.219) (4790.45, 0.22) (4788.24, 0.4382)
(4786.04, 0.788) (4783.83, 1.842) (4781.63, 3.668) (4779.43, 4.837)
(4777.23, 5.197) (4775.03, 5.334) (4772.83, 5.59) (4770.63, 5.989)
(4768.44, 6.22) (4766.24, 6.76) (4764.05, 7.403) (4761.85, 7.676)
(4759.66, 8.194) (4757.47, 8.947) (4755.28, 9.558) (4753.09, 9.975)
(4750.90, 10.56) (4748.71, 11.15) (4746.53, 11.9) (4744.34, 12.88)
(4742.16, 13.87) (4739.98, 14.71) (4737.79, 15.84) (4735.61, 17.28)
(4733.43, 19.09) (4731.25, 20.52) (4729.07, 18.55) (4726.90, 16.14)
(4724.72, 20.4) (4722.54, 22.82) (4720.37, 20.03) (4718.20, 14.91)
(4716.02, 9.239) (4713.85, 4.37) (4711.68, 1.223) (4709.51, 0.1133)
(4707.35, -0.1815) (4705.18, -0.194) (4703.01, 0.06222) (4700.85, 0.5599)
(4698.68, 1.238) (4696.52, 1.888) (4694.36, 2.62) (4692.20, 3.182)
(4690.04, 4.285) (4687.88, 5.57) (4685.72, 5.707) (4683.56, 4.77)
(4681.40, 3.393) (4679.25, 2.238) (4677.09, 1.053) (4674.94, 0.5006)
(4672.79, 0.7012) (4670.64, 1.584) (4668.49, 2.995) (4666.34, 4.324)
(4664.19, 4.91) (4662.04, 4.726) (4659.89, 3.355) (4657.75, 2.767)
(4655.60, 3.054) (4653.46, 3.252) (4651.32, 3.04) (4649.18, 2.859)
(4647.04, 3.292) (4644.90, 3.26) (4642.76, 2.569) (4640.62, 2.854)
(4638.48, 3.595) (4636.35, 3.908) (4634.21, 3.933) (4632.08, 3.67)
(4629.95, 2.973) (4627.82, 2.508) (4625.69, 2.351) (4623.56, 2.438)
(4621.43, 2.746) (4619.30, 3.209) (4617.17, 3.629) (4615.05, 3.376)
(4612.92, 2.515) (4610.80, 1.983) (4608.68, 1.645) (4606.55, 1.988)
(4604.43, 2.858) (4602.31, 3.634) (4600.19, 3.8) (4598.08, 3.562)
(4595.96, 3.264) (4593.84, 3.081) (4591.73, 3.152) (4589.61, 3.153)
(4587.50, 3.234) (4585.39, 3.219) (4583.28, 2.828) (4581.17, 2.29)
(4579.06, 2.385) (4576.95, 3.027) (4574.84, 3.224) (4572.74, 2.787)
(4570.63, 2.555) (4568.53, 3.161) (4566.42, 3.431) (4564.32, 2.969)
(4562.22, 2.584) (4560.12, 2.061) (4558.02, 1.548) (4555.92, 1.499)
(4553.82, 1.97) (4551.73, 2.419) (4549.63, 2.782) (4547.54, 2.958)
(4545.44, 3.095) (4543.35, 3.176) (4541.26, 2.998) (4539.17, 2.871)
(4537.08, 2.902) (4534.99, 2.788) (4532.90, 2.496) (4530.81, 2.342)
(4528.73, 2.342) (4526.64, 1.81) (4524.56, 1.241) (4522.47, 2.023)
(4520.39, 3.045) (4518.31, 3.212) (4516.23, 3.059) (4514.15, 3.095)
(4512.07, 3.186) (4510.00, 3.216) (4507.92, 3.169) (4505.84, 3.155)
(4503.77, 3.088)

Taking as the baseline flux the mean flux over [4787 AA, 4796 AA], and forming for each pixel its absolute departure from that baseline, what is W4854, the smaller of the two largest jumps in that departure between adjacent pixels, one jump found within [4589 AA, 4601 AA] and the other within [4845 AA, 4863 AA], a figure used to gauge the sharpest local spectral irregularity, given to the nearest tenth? 0.3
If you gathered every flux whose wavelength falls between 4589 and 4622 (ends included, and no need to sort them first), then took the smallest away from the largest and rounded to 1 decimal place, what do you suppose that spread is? 2.2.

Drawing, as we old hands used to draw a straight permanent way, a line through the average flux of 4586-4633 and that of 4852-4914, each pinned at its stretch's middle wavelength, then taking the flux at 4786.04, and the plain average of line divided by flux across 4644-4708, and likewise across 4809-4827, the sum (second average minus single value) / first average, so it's 1.2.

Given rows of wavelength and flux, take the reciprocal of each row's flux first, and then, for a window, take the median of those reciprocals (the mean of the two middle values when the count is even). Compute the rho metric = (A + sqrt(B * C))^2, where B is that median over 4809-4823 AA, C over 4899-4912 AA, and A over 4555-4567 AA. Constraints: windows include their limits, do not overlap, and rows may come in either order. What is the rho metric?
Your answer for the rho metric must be 1.1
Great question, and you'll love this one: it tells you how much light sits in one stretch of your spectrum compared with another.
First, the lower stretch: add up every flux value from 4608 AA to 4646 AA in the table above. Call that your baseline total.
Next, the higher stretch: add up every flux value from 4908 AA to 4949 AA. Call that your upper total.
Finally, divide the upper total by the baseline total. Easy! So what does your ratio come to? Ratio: 1.15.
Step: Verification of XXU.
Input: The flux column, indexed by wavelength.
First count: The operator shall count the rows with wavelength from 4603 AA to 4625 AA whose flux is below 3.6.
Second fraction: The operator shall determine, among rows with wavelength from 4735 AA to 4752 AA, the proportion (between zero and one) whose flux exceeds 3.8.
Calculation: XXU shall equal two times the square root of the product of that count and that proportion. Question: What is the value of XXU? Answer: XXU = 6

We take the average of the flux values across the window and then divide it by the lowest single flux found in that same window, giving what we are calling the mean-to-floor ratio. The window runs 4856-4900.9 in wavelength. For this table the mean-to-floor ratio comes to 2.8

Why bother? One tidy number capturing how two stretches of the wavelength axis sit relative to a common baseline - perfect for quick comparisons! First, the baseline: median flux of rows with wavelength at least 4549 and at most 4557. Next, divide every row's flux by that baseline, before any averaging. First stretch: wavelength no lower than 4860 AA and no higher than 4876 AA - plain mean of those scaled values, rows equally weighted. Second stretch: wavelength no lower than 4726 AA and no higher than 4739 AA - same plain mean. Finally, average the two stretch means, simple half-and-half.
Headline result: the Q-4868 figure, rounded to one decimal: 4.7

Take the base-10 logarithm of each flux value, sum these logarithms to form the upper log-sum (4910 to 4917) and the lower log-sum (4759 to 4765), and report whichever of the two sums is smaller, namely 1.7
